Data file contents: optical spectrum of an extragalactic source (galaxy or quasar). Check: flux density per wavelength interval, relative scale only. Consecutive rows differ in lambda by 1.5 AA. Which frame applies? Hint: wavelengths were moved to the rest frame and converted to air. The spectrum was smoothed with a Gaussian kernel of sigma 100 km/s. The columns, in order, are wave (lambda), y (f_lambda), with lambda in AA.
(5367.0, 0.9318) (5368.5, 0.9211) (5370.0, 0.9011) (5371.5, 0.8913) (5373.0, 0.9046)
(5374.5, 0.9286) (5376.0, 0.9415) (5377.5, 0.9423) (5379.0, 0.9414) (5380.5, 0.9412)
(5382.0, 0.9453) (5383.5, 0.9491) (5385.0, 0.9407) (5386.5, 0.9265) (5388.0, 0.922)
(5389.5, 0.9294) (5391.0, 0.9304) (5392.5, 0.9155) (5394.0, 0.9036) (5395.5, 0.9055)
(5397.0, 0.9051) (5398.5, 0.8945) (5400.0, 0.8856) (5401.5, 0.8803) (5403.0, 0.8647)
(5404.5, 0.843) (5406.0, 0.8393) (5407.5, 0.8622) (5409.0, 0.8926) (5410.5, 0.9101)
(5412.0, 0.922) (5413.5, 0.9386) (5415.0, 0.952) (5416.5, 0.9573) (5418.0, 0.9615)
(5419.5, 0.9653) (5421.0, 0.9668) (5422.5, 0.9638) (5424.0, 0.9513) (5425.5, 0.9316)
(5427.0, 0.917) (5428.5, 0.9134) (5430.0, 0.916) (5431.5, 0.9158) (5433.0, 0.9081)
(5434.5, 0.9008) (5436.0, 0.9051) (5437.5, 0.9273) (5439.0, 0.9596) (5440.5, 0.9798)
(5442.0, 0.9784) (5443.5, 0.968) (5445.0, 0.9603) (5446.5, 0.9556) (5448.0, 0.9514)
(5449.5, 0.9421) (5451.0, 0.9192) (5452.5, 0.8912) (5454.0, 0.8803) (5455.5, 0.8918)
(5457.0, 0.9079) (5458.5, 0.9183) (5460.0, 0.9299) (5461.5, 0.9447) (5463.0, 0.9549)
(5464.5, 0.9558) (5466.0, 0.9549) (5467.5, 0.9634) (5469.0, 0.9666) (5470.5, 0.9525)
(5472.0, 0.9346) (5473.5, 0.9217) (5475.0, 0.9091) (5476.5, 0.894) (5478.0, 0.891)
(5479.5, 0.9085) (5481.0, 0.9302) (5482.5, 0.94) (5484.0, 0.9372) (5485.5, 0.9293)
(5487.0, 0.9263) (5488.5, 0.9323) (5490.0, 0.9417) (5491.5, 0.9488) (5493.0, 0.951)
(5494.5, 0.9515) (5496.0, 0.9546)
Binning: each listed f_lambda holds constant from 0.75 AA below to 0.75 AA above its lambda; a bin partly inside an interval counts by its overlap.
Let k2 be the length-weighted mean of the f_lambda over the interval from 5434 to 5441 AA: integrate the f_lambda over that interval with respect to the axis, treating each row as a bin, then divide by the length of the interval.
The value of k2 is 0.93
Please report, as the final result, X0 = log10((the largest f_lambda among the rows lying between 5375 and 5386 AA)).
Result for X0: -0.0227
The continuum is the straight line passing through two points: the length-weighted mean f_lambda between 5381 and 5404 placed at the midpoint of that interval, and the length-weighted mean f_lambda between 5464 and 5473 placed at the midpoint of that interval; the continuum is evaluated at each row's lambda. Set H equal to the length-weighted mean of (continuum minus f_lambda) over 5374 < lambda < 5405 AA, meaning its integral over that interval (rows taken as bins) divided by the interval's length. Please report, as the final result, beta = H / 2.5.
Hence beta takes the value -0.002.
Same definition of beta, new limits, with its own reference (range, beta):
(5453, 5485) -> 0.011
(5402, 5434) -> 0.003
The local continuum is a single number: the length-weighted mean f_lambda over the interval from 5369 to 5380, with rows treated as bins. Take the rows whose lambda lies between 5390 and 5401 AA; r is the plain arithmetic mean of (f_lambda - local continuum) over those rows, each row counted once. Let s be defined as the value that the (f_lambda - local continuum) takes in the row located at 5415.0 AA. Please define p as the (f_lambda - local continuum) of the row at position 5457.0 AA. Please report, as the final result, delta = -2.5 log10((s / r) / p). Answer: -5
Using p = -0.01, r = -0.0162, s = 0.03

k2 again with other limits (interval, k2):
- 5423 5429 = 0.93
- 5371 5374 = 0.90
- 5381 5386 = 0.94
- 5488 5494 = 0.94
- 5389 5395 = 0.92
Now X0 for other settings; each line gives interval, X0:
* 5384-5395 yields -0.0265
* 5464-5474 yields -0.0148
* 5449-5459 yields -0.0259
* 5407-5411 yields -0.0409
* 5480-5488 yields -0.0269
